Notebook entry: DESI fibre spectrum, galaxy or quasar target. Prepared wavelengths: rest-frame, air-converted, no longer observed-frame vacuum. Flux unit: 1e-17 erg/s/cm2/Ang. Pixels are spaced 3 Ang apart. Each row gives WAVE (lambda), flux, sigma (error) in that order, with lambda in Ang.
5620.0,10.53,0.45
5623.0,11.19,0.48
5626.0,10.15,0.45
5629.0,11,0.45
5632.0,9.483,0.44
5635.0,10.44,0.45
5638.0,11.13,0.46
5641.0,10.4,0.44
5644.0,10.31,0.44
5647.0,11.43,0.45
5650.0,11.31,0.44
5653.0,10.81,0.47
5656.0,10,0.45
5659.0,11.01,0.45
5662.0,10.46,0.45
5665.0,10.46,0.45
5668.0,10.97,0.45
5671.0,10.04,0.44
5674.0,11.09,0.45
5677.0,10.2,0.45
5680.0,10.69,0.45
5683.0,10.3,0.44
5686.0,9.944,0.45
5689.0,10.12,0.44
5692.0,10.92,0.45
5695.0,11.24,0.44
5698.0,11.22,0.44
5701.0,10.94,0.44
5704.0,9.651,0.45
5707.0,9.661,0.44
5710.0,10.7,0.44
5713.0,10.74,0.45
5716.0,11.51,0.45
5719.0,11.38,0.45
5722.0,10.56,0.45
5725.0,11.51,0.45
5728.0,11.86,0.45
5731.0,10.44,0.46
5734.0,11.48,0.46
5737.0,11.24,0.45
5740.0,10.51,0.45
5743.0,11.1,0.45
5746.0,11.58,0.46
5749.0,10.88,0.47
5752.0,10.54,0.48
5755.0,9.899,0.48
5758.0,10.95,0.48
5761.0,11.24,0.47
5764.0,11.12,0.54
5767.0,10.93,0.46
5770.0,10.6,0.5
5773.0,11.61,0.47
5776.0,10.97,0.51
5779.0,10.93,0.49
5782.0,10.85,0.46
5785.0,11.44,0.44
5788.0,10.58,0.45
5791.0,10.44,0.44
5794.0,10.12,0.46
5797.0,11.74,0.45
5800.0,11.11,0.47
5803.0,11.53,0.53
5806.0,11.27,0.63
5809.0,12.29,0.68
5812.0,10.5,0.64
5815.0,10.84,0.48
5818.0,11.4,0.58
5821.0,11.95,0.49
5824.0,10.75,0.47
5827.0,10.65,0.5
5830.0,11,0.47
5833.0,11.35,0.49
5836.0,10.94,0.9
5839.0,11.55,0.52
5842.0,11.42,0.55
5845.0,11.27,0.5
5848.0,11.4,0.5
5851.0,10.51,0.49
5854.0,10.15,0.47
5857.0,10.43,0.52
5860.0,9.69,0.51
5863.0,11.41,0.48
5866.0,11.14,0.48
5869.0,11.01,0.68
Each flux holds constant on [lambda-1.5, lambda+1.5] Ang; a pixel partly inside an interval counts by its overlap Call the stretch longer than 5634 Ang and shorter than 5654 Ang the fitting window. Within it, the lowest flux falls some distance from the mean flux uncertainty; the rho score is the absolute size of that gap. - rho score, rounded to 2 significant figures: 9.9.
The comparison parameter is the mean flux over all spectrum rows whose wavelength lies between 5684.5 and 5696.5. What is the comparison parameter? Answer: 10.6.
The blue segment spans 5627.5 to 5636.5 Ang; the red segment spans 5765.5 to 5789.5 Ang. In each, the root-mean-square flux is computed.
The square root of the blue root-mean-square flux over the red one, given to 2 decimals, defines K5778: 0.97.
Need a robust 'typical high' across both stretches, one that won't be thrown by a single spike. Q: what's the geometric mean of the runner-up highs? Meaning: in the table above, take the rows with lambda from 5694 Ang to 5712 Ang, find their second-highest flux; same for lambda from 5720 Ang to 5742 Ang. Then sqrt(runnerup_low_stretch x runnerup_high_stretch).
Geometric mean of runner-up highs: 11.4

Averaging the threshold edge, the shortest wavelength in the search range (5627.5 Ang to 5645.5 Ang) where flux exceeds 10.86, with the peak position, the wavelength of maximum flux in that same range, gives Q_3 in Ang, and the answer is 5633.5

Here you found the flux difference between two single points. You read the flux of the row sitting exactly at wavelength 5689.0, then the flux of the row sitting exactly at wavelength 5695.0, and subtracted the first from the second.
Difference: 1.1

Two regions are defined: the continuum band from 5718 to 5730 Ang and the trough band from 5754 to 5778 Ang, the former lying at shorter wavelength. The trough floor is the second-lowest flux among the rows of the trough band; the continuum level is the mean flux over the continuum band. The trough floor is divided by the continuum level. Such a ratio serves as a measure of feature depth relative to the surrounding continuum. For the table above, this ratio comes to 0.94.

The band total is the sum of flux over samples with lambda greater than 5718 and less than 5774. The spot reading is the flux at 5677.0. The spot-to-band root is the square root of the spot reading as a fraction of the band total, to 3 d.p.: 0.221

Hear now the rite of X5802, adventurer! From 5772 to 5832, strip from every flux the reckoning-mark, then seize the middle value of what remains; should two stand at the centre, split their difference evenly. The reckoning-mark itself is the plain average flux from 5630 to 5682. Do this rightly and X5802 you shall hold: 0.38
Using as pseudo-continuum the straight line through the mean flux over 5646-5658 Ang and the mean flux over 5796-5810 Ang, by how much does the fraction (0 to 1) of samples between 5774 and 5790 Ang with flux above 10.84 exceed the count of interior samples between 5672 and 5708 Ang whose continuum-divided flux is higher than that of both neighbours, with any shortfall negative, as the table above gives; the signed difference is -1.20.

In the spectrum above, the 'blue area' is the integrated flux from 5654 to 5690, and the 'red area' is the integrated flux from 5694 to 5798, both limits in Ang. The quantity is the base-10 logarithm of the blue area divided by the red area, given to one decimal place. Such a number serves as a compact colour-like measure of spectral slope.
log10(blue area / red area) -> -0.5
